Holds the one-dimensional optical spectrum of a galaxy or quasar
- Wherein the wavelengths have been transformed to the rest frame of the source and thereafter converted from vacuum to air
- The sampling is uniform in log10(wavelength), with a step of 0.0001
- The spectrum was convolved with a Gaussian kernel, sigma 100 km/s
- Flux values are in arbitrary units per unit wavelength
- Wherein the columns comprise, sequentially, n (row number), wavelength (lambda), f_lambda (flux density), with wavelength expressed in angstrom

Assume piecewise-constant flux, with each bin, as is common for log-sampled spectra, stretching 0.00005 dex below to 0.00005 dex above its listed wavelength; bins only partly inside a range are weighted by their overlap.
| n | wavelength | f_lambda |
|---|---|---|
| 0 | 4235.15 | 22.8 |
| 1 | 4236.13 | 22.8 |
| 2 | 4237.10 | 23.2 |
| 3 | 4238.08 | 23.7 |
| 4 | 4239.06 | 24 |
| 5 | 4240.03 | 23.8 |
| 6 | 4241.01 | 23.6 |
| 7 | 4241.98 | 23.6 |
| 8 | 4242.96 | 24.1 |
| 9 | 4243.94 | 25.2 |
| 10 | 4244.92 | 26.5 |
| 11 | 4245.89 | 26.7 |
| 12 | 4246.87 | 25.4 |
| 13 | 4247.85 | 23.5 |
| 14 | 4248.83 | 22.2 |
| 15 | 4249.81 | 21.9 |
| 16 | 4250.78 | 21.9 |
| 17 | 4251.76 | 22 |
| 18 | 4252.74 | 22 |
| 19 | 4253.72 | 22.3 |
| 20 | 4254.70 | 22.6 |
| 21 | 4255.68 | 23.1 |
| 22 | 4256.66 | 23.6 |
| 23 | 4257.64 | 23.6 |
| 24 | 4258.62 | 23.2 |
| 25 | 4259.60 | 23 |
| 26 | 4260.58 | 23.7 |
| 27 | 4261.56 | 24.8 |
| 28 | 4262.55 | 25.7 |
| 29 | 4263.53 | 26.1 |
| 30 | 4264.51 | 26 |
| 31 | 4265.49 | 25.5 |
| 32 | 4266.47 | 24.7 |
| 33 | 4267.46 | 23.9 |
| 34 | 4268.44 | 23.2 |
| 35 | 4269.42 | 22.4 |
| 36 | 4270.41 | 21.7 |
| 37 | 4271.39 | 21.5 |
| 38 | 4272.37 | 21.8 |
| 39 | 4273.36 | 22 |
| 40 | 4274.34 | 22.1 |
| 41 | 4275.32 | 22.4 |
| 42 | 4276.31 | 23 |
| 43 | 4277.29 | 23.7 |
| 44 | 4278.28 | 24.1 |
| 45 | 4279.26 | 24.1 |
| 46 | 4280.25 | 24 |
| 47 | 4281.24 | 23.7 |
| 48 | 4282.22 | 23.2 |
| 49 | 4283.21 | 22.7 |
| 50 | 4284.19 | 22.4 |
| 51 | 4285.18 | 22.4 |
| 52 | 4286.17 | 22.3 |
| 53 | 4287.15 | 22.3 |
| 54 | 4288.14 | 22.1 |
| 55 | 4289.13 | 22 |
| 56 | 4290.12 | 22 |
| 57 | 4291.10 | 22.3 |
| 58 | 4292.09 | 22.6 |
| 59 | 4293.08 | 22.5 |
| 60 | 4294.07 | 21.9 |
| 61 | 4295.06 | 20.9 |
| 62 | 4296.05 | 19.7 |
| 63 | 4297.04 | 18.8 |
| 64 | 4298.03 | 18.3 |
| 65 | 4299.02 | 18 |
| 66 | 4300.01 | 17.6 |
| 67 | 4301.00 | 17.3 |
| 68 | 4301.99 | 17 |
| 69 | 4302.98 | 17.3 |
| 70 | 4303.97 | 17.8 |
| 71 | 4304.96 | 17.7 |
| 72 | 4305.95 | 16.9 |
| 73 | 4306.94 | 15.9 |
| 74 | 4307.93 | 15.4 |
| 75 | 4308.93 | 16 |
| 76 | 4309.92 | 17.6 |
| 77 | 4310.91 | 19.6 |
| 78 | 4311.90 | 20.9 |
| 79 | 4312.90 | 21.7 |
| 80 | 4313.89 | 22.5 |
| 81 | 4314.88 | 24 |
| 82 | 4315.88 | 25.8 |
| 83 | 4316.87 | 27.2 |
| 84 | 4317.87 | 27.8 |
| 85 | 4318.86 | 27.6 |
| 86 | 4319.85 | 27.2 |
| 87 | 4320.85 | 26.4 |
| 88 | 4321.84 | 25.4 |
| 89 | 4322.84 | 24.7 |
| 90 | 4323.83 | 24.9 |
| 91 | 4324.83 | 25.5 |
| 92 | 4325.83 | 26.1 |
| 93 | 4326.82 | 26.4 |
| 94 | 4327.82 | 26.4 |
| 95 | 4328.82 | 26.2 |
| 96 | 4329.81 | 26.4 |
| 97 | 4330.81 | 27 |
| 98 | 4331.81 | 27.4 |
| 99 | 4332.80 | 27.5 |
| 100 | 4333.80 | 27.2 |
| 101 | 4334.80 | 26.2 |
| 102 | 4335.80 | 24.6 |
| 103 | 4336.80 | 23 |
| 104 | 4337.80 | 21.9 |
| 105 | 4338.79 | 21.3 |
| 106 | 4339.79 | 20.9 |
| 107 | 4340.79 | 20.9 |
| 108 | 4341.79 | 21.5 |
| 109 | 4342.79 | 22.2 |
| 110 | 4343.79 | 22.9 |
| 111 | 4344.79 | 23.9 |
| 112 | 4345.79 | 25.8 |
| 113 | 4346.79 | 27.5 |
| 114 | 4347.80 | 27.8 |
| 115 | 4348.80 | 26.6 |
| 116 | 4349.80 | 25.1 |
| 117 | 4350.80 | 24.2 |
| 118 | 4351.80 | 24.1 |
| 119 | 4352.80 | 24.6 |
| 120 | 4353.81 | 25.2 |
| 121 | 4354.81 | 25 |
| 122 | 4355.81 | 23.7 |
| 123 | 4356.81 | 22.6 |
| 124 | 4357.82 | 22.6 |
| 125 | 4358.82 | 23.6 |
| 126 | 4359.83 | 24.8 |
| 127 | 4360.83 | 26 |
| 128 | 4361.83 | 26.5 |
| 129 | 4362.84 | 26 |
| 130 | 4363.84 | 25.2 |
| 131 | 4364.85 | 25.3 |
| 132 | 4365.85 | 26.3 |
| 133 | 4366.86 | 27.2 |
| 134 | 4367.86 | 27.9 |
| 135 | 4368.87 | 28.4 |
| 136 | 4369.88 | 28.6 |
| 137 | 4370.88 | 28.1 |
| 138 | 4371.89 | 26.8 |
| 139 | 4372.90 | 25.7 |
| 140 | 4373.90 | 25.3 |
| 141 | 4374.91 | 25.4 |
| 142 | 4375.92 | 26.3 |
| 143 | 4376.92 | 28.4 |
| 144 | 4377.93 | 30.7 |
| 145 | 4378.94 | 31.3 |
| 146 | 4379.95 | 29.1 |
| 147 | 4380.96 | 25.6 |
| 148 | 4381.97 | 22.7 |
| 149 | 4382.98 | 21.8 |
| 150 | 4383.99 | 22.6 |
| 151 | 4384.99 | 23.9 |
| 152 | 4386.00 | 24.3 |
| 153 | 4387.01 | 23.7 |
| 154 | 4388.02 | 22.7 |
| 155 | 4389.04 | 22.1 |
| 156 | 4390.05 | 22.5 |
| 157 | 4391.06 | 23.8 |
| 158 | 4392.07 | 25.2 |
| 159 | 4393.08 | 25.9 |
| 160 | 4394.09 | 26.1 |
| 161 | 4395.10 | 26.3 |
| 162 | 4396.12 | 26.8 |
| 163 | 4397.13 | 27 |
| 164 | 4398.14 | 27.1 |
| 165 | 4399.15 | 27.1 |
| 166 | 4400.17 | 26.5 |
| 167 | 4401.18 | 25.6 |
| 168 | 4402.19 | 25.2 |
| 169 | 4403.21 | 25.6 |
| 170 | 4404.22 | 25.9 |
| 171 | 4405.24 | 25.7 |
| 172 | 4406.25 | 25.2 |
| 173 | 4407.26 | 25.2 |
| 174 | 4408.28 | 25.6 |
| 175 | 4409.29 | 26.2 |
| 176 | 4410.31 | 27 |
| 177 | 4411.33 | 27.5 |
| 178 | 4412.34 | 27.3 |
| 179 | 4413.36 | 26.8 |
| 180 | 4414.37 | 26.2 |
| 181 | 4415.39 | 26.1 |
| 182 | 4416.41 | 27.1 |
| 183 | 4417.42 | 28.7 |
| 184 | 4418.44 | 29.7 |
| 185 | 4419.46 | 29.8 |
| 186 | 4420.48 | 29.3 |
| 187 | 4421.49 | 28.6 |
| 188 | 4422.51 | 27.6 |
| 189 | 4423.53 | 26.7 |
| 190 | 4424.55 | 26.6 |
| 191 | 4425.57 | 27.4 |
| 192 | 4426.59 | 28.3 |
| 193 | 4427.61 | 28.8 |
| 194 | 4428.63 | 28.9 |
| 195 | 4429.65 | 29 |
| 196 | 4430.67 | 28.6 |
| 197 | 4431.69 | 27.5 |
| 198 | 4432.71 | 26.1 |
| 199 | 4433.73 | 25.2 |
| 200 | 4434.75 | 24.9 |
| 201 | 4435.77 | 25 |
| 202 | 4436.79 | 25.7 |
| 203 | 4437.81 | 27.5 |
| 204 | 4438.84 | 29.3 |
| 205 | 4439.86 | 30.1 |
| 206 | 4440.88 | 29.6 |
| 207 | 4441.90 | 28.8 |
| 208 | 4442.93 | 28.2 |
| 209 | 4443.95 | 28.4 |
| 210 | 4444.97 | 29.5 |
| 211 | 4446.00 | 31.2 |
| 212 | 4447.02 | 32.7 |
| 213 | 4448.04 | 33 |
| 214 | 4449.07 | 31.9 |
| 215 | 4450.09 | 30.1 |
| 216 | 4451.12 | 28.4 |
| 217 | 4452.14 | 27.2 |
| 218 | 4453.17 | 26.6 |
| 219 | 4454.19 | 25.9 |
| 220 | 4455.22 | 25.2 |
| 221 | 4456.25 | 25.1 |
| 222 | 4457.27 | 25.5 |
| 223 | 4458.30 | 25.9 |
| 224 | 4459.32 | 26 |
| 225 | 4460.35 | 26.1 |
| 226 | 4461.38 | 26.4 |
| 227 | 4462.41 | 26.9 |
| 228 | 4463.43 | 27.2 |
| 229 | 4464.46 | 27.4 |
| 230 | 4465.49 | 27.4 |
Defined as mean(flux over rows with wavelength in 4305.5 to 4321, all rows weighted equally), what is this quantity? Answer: 22.0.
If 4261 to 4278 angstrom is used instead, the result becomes 23.6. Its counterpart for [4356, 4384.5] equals 26.1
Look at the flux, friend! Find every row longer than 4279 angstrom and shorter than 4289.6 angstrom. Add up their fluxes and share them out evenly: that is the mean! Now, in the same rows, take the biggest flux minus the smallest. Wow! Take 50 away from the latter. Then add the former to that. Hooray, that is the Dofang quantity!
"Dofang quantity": -25.1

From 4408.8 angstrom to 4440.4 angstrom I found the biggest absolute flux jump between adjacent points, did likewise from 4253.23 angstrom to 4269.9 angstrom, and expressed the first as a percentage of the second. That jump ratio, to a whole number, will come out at 164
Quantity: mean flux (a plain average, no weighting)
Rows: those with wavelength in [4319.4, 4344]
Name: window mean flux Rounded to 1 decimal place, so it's 24.8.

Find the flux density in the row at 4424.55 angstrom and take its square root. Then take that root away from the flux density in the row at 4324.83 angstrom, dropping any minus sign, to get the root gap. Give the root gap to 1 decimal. 20.3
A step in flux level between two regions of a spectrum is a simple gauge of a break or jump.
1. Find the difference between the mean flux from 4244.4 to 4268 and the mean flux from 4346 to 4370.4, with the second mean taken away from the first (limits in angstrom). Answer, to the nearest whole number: -2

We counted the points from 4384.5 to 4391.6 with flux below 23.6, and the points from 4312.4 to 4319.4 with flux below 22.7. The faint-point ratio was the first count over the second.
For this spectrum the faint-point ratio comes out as 1.5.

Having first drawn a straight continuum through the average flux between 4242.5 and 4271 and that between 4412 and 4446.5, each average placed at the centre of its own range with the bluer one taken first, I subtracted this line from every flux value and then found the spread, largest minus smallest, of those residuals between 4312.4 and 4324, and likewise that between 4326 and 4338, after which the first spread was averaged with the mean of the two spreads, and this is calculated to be 6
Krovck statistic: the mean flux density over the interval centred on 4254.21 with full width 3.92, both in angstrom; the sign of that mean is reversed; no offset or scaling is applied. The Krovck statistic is -22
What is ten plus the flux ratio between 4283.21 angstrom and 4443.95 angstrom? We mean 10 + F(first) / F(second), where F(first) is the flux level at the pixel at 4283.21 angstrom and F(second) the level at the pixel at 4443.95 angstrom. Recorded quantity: 10.8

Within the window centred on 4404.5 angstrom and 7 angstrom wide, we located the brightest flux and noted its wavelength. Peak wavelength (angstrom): 4404.22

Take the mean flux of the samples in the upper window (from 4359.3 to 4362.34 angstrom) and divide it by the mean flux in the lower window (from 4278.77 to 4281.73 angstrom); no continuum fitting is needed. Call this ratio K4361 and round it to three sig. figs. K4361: 1.08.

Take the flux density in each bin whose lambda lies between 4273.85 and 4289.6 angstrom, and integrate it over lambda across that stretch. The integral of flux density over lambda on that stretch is 361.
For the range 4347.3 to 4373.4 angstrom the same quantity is 671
